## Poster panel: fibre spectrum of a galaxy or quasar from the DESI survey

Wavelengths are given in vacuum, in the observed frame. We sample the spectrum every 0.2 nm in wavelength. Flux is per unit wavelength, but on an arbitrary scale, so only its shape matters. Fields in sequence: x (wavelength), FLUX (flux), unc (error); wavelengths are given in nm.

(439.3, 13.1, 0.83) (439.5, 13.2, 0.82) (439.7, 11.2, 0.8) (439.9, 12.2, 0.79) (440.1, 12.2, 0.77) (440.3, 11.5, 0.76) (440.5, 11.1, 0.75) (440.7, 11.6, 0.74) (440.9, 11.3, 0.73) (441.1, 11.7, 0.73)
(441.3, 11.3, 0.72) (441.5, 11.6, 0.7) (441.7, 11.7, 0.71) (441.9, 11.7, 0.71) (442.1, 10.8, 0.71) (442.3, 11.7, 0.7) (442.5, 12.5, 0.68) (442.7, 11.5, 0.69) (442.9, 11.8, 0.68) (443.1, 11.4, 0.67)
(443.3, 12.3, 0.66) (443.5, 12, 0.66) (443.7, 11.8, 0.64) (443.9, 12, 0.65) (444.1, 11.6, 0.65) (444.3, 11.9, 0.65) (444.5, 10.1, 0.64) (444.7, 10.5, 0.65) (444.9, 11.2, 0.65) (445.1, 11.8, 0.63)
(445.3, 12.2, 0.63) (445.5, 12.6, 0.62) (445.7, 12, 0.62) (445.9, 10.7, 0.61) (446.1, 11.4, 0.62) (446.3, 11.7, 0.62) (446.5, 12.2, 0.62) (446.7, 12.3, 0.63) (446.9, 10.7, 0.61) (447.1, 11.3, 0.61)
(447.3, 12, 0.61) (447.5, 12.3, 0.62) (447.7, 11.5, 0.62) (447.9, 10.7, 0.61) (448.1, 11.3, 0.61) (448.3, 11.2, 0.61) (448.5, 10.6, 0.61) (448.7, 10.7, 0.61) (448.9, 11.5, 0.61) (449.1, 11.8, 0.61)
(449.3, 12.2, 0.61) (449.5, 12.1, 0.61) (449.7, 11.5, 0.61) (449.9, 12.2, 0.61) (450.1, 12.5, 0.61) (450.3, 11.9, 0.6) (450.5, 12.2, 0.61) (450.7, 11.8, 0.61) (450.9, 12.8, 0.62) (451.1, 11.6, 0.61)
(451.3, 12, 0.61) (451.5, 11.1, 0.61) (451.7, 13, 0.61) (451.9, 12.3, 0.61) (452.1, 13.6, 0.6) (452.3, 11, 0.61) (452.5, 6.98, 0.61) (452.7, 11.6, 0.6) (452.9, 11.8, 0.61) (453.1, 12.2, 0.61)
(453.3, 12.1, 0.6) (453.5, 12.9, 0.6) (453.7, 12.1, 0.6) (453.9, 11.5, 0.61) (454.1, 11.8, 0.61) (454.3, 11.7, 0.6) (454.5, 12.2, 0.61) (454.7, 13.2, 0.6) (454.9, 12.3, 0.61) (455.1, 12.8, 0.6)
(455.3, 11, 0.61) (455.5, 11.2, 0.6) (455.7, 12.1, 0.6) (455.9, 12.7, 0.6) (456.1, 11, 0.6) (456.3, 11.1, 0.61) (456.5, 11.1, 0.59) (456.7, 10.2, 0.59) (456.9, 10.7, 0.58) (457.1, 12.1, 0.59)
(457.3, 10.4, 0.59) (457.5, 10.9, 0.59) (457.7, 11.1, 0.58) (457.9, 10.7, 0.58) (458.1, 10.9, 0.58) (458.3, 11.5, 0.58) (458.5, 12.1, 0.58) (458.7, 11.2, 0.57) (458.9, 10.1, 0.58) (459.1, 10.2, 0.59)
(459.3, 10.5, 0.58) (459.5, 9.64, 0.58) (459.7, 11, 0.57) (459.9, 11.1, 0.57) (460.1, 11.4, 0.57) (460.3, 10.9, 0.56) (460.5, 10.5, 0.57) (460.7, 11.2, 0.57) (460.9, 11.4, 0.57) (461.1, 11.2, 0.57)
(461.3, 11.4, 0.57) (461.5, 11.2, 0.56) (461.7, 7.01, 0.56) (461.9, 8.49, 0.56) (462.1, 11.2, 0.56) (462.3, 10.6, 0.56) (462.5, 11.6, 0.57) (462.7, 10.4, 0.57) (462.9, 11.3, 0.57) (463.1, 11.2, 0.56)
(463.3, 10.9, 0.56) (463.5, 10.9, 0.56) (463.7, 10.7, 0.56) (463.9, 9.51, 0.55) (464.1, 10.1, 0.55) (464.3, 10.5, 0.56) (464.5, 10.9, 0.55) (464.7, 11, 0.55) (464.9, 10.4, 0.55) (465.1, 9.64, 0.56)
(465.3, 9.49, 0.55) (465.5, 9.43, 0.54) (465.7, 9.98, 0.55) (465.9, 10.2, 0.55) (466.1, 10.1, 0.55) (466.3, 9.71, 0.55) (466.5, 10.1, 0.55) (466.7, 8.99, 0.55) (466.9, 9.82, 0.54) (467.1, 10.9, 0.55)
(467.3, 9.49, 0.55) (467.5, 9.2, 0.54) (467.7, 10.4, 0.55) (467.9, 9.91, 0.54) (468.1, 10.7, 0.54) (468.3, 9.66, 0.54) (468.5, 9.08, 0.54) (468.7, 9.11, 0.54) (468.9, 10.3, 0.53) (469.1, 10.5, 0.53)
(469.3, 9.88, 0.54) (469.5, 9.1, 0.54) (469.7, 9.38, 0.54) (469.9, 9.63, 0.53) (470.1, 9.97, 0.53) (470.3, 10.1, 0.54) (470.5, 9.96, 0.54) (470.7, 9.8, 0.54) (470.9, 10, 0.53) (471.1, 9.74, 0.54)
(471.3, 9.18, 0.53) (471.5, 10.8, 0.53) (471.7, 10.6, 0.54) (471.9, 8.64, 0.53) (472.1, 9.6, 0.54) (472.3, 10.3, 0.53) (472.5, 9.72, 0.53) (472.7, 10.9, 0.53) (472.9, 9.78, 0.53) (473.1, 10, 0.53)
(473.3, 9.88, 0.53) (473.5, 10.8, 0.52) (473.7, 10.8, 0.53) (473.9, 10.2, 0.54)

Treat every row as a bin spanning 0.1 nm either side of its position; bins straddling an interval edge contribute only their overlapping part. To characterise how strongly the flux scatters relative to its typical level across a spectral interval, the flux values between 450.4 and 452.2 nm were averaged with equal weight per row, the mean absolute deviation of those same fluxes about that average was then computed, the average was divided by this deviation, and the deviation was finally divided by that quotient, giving 0.028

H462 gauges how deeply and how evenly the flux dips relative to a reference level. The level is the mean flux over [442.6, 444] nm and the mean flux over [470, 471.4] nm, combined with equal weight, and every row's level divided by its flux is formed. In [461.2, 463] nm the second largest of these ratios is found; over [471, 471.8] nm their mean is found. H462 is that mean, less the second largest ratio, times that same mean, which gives -0.21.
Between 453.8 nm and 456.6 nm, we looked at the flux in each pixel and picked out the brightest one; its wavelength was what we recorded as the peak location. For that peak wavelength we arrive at 454.7 nm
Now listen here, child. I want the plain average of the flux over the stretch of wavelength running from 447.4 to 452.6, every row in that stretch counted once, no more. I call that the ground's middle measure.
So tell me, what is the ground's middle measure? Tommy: 11.6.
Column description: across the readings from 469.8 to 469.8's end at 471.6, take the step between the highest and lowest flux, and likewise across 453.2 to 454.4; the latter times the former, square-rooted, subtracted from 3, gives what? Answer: 1.5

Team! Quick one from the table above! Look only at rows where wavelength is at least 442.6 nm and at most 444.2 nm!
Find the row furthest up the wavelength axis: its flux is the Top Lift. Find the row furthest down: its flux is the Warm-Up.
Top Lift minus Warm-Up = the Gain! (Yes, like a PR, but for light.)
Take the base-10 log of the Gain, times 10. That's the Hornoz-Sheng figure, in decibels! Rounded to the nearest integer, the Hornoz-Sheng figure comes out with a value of -10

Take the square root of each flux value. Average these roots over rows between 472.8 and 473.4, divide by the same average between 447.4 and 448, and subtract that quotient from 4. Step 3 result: 3.072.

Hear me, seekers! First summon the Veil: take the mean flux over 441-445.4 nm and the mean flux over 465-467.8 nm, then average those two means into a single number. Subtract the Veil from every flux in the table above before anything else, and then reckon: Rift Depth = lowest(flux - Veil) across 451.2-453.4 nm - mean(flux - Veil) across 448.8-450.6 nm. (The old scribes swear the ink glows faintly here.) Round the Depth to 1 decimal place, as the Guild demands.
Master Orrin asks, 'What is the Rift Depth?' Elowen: -5.0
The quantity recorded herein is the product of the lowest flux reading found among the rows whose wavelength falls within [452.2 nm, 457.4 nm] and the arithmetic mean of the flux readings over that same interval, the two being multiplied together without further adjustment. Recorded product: 80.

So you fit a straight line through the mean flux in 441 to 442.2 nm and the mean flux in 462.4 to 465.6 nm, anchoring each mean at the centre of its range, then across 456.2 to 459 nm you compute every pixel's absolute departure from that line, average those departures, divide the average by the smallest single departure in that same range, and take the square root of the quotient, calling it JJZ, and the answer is 2.81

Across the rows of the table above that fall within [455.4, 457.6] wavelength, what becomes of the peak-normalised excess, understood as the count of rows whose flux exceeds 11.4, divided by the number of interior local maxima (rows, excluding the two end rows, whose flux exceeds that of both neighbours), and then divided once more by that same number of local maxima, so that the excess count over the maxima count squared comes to 0.75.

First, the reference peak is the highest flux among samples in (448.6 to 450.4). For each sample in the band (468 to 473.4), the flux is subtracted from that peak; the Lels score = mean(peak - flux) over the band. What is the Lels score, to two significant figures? 2.6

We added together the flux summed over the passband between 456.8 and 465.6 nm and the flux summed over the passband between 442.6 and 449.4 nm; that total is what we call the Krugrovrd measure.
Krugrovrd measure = 861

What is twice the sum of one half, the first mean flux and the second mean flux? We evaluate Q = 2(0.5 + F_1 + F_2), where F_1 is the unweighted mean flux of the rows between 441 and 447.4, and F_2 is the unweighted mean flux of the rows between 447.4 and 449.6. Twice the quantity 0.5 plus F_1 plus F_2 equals 47.1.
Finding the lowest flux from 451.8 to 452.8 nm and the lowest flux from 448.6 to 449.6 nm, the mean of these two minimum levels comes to 8.84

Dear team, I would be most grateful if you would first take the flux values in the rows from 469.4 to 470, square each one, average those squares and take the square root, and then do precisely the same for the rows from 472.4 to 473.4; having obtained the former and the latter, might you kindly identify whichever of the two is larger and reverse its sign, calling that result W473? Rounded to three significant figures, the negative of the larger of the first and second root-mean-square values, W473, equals -10.1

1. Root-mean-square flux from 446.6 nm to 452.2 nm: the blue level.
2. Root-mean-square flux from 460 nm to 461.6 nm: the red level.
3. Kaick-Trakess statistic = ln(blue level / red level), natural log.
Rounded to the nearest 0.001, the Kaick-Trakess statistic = 0.059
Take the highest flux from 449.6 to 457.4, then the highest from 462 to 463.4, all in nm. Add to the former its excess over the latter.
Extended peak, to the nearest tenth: 15.6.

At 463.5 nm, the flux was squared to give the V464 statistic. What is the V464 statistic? 119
